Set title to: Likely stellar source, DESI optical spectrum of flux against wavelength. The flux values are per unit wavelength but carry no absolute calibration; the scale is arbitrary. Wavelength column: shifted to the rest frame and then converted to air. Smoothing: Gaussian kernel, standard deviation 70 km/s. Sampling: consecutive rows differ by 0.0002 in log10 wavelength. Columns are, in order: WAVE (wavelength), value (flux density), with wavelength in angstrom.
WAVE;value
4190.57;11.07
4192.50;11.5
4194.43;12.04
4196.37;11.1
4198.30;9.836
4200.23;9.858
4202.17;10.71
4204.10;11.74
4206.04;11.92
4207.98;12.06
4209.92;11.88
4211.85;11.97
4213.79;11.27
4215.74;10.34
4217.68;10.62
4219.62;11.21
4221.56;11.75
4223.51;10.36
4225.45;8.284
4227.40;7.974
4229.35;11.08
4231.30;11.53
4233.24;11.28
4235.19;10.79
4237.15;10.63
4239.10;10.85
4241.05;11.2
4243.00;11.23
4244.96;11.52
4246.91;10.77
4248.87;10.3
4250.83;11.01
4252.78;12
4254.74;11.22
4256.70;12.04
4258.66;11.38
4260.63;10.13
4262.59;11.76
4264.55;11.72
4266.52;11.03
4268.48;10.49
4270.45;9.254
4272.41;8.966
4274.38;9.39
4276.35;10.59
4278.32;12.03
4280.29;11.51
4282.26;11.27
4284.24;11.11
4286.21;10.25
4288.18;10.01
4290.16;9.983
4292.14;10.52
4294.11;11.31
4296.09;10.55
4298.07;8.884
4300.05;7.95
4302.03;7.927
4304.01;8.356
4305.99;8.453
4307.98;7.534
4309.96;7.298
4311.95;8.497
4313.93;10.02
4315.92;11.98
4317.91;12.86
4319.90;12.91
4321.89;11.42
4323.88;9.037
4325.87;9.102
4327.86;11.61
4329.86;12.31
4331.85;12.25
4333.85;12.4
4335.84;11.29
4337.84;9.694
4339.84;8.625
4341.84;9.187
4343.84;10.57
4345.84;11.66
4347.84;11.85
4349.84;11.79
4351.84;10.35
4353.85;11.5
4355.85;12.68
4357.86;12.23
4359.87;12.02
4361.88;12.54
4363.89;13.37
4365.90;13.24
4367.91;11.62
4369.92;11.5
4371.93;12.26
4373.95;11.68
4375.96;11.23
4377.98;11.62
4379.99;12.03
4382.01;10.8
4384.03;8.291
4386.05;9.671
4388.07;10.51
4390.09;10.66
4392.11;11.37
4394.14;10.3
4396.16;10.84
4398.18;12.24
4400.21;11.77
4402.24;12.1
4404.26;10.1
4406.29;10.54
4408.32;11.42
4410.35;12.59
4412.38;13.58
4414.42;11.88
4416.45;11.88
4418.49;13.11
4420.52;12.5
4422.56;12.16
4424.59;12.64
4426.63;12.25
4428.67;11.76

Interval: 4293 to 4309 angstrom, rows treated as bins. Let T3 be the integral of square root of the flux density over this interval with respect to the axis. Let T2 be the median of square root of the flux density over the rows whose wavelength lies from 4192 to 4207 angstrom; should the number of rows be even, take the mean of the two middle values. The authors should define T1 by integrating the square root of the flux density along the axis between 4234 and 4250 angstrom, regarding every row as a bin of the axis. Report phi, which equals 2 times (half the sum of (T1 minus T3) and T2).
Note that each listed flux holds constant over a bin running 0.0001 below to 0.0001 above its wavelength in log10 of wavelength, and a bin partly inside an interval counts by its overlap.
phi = 8.6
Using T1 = 53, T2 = 3.36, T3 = 47.6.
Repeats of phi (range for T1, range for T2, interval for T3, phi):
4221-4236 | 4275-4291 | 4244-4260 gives -2.2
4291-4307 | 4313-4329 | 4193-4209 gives -1.5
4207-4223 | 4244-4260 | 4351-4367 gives 1.3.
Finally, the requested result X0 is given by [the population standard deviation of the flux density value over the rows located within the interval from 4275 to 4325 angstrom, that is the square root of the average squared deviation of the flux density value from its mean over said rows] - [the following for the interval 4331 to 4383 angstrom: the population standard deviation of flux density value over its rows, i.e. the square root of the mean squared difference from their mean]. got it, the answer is 0.51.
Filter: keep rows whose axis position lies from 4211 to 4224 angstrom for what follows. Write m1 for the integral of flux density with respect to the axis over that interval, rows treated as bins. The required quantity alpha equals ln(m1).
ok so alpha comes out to 4.97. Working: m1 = 144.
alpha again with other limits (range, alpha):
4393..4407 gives 5.05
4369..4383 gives 5.09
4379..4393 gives 4.99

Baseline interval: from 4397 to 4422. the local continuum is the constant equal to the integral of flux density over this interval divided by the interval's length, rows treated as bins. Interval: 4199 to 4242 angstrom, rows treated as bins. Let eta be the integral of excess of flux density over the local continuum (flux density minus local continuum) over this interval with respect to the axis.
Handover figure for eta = -47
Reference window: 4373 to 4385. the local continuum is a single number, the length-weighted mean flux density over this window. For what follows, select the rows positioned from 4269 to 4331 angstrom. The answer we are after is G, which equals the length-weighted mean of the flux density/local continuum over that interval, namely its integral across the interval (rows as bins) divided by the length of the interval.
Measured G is 0.92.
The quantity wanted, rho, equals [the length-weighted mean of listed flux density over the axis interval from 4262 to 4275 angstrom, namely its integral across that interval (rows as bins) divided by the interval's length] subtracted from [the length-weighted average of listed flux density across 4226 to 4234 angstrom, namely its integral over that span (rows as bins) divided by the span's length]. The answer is 0.0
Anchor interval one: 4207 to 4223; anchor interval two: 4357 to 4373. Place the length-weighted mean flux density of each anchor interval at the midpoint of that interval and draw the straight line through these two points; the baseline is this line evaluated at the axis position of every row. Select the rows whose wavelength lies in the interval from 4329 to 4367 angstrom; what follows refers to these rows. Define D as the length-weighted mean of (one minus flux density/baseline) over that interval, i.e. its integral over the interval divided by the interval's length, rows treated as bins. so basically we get 0.06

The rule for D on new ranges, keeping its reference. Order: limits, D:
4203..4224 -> 0.00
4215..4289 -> 0.07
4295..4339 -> 0.16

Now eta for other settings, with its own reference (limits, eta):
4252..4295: -50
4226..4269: -43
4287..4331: -89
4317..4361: -32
